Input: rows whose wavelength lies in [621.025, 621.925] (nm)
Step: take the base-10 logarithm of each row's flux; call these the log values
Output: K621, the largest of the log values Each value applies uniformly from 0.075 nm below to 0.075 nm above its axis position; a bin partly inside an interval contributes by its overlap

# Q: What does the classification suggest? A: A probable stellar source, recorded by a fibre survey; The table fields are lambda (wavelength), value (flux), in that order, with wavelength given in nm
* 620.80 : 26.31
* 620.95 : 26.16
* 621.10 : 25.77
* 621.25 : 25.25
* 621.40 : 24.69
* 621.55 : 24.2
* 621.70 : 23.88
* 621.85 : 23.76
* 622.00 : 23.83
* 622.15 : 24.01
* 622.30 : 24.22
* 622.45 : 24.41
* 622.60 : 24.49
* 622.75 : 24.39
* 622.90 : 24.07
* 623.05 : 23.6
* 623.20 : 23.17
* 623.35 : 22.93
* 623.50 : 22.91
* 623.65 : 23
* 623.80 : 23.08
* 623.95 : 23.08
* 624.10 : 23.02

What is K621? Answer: 1.41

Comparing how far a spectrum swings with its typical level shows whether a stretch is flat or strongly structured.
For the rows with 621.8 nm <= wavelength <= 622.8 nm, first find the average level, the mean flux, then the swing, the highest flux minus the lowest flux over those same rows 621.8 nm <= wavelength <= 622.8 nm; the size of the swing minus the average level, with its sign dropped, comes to 23.43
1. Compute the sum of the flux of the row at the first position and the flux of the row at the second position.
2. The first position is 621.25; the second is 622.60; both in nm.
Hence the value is 49.7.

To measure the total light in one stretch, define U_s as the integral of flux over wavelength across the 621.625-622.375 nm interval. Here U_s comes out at 18.0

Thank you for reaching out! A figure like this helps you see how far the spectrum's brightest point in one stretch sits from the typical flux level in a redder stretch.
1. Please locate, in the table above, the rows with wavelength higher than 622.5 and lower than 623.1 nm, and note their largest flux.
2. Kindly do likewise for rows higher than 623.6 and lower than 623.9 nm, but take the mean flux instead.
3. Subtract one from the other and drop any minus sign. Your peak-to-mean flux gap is 1.4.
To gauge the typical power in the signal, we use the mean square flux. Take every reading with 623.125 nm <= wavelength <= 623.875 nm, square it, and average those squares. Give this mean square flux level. 530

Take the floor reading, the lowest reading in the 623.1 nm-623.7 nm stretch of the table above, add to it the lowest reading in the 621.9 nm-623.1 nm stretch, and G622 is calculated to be 46.5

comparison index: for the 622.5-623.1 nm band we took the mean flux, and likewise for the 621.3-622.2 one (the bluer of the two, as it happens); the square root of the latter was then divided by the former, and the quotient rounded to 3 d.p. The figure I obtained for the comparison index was 0.203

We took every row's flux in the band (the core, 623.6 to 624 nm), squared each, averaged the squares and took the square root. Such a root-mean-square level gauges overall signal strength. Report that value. 23.1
